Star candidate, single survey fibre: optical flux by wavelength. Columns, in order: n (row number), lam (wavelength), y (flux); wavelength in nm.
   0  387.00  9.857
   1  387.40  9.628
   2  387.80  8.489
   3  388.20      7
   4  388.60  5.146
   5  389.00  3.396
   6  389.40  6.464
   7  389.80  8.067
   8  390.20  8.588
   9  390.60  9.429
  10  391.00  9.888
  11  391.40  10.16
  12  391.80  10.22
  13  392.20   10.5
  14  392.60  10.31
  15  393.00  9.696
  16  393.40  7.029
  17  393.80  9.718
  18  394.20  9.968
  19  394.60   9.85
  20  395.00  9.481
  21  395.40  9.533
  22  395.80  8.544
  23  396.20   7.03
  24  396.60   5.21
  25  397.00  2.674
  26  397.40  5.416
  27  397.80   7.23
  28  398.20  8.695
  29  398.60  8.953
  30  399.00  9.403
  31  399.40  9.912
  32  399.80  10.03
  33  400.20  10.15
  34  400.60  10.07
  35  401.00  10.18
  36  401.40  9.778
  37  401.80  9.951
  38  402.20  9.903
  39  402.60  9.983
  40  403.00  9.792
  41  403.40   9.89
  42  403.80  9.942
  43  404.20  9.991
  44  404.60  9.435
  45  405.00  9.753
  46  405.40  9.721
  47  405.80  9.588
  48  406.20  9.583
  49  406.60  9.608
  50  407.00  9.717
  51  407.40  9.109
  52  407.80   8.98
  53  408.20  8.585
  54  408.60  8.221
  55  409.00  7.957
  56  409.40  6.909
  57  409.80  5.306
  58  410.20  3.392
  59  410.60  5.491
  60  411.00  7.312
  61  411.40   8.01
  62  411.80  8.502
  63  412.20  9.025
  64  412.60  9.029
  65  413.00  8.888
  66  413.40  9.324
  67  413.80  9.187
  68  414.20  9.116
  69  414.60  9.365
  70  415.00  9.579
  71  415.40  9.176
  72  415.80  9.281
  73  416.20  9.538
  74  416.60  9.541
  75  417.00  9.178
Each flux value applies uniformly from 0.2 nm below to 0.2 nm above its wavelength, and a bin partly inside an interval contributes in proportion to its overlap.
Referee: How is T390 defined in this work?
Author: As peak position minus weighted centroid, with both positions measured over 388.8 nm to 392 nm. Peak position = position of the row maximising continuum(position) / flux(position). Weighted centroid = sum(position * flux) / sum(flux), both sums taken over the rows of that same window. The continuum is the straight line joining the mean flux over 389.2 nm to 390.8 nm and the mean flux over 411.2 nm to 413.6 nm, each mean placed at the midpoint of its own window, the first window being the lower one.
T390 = -1.62 nm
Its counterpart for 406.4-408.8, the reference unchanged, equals 1.04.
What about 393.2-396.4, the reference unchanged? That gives 1.42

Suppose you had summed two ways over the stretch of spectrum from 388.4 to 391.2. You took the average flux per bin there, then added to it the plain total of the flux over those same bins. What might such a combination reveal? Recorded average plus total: 58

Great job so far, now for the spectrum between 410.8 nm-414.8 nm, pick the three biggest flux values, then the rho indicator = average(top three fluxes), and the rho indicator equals 9.29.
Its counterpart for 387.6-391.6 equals 9.83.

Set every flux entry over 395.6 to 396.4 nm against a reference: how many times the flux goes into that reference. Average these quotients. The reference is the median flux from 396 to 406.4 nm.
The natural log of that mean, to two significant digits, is 0.24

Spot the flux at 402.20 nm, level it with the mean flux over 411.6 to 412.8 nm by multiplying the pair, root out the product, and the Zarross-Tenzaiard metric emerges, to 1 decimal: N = 9.4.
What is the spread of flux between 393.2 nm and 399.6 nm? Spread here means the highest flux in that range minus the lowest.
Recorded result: 7.3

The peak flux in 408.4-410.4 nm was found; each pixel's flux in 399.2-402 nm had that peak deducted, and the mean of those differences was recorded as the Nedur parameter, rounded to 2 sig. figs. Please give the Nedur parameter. 1.8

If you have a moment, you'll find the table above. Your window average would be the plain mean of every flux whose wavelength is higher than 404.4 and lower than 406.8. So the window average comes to 9.6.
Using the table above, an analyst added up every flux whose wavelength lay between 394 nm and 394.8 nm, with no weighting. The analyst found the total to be 19.8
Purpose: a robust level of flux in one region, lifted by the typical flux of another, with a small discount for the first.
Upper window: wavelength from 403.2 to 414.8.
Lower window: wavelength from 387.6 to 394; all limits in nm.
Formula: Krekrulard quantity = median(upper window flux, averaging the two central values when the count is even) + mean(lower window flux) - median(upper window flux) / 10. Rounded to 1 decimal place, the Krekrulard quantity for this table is 16.6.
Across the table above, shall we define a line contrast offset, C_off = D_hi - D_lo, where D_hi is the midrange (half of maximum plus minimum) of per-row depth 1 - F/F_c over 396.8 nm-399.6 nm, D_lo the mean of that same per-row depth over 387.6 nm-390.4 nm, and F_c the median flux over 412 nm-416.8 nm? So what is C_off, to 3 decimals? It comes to 0.048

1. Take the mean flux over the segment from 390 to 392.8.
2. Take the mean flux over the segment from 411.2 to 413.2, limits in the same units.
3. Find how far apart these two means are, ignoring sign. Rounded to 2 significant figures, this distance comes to 1.2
